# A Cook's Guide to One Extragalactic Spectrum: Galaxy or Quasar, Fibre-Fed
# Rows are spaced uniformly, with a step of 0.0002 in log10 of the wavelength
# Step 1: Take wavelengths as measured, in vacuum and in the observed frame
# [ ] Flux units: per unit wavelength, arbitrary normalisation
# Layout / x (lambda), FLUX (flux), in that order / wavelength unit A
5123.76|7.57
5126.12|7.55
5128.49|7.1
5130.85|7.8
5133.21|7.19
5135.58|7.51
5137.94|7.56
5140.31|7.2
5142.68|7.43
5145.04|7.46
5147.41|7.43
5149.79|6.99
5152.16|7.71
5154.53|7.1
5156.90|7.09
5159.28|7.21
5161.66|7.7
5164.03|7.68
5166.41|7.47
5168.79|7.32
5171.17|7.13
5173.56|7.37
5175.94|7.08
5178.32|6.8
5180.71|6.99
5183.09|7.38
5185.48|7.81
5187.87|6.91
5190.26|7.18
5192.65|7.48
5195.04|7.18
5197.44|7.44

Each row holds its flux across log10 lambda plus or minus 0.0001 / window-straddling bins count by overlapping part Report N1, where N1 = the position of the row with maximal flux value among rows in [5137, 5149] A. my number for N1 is 5137.94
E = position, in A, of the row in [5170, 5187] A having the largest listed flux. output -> 5185.48 A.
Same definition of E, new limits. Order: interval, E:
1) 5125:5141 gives 5130.85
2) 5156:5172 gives 5161.66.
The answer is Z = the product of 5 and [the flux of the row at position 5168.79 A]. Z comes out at 36.6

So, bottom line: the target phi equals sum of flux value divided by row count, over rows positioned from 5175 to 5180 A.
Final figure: 6.94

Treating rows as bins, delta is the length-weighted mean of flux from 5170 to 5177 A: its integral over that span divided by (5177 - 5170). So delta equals 7.19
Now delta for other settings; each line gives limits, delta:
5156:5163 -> 7.35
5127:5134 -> 7.38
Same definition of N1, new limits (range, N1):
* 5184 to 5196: 5185.48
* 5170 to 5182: 5173.56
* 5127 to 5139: 5130.85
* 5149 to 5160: 5152.16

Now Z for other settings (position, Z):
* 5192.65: 37.4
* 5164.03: 38.4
